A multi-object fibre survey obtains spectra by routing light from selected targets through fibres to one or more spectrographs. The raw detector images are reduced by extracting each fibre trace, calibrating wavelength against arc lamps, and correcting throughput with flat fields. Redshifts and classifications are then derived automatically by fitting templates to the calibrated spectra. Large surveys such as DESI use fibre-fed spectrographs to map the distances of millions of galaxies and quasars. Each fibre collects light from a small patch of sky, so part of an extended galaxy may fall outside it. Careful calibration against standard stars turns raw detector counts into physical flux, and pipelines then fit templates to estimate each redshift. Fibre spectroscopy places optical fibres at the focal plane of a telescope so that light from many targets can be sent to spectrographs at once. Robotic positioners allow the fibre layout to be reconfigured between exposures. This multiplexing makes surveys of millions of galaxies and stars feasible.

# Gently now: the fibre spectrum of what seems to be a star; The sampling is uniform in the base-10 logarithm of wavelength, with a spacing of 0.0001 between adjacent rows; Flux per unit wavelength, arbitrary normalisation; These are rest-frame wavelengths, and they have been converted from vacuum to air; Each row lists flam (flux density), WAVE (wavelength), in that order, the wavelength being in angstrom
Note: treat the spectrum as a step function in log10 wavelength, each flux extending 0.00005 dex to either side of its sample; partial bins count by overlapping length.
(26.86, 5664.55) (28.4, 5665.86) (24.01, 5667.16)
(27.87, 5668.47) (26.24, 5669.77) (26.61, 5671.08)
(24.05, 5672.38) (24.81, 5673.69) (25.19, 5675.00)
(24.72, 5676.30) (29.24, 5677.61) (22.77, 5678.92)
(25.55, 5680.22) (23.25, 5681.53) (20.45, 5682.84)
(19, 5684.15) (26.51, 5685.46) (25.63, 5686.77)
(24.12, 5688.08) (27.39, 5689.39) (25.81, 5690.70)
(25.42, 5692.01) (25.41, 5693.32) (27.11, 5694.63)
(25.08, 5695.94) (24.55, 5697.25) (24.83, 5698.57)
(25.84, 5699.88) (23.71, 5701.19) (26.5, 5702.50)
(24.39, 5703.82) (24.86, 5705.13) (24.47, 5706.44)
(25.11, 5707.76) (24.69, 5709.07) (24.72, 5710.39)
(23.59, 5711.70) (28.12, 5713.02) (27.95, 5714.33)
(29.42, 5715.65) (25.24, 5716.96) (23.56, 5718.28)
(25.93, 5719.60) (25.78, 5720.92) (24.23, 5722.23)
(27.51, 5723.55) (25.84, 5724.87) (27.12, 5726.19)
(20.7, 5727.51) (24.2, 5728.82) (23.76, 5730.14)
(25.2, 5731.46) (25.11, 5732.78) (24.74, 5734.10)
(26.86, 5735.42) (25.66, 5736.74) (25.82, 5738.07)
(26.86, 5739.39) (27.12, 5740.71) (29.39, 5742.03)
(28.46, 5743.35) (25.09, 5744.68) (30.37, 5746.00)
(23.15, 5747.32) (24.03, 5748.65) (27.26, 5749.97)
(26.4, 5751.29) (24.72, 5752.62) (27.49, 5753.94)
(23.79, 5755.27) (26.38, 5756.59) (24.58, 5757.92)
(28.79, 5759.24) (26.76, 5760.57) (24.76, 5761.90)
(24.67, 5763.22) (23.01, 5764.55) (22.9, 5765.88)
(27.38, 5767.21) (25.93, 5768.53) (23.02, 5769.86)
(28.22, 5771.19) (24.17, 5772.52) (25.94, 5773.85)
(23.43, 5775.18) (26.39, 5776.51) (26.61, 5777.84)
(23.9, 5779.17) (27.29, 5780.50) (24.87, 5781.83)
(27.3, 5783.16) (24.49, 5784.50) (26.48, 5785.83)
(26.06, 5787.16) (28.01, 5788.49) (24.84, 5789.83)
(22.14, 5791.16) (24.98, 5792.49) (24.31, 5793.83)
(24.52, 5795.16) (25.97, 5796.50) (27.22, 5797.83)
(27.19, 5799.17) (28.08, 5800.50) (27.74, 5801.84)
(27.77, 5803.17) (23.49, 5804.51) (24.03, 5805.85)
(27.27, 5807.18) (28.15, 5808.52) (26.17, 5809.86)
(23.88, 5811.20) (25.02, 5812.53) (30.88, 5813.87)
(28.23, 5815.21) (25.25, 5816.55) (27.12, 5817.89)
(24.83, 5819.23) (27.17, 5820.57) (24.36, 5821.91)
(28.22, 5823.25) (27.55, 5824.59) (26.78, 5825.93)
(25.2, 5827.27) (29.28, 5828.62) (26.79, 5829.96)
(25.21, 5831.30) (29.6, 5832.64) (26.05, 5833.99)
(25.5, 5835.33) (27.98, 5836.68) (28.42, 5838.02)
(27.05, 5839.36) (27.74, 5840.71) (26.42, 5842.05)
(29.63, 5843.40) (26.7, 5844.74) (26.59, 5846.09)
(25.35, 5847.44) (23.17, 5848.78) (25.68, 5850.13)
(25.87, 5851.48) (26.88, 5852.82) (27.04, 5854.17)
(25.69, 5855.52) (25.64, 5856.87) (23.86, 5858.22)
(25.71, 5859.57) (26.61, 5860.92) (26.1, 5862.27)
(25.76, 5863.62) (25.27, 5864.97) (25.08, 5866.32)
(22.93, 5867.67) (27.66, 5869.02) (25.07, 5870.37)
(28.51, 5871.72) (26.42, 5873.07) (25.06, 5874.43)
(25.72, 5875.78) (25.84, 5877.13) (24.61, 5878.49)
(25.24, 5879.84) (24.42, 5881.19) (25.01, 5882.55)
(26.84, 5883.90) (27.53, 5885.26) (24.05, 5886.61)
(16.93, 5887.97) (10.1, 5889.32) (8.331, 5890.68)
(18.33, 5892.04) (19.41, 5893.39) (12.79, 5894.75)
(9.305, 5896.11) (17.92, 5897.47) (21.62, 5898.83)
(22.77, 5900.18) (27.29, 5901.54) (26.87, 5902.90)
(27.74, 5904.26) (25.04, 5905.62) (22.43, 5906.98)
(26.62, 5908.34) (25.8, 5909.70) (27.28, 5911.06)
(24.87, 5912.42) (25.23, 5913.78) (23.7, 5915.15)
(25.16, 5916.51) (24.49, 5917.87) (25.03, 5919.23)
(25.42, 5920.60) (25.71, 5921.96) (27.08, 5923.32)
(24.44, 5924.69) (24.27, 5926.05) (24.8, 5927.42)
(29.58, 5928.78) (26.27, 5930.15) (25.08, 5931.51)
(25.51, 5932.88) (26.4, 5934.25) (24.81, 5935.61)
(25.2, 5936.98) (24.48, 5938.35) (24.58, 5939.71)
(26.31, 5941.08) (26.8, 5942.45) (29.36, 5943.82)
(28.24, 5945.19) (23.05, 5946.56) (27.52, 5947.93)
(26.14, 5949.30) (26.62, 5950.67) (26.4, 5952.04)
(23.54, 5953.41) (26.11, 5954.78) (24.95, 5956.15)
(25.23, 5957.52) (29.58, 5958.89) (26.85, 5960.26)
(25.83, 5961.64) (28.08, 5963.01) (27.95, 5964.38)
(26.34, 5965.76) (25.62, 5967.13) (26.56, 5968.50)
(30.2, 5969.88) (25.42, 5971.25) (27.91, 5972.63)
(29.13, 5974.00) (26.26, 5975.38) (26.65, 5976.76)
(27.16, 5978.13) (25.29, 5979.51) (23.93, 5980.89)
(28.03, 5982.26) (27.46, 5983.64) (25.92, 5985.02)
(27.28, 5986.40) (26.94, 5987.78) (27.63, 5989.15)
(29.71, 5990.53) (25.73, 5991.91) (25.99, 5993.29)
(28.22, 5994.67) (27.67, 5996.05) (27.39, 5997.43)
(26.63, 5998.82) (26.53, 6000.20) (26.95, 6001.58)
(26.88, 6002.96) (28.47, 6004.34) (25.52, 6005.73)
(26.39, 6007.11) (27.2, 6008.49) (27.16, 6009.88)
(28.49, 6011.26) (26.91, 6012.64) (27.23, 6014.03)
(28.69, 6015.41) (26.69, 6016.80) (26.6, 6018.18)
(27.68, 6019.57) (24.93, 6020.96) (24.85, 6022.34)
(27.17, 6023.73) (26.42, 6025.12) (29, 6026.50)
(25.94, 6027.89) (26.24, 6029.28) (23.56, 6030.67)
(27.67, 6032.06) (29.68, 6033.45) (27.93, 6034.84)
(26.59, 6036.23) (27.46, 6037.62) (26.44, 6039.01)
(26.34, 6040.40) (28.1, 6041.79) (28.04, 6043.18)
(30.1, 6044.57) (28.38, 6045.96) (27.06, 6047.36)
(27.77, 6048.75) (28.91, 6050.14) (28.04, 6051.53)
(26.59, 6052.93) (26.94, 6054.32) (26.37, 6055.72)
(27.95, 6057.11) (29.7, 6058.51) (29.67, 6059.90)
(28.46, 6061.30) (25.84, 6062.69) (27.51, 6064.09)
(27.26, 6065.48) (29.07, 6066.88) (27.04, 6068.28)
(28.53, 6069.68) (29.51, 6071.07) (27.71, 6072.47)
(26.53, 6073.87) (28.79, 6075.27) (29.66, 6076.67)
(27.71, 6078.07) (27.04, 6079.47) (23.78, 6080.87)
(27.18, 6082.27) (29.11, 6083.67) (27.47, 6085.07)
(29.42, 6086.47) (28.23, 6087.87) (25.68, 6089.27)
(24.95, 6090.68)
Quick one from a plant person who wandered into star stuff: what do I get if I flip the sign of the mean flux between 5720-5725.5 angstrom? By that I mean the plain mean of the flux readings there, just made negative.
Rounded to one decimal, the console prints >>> -25.8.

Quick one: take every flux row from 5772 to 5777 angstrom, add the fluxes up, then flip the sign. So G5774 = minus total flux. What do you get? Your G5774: -100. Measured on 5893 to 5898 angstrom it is -59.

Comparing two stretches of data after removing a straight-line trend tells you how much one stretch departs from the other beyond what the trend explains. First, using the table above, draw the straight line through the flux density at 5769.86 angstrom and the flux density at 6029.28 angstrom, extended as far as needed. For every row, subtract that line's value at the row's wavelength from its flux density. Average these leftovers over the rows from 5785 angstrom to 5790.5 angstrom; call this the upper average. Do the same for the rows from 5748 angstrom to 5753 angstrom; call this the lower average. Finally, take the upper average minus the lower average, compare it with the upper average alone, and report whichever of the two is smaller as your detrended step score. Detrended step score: 0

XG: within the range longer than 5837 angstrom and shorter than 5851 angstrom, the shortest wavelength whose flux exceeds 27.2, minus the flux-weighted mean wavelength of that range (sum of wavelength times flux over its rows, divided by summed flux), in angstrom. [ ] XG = -5.9 angstrom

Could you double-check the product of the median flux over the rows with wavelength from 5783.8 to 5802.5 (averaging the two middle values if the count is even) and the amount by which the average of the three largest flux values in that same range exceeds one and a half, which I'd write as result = 688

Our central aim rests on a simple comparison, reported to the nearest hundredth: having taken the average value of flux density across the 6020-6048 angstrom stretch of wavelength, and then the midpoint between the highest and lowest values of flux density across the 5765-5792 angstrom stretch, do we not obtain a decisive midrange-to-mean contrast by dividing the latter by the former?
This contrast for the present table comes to 0.93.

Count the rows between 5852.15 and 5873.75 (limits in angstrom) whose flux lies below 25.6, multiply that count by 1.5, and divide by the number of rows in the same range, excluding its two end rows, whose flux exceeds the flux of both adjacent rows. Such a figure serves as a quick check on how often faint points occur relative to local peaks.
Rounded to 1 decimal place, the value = 1.9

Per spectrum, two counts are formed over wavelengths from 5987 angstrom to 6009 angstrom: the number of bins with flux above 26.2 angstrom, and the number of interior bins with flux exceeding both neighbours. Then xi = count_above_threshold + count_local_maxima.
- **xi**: 17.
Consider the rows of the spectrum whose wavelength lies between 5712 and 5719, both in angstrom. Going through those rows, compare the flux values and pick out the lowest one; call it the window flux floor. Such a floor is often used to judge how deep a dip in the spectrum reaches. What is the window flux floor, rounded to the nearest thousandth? 23.560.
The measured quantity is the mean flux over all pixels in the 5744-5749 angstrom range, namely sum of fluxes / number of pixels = 25.7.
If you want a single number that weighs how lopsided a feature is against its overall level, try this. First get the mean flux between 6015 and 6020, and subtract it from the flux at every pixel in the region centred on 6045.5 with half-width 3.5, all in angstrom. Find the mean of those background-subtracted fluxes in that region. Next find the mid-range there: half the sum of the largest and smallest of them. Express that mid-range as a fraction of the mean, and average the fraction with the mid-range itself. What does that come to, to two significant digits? 1.3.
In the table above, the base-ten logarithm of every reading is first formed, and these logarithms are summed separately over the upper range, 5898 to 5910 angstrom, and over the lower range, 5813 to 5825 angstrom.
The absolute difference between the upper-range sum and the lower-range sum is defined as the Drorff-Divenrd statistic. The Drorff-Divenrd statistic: 0.30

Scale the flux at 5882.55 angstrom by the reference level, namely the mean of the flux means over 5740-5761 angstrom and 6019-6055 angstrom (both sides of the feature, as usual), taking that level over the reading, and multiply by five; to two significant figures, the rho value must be 5.4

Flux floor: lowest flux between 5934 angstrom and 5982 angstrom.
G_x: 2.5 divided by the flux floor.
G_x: 0.108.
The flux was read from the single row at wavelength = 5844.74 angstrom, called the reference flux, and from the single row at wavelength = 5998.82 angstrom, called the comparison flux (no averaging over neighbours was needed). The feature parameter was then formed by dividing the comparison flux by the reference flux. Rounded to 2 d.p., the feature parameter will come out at 1.00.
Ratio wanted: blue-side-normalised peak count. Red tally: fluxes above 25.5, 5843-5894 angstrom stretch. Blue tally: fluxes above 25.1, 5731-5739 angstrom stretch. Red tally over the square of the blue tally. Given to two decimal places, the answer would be 0.80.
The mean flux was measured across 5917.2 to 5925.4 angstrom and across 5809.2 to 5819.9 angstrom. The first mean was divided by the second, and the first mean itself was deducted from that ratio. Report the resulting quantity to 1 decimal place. -24.4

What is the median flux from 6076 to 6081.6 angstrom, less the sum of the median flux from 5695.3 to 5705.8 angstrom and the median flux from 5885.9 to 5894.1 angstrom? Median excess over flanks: -15.1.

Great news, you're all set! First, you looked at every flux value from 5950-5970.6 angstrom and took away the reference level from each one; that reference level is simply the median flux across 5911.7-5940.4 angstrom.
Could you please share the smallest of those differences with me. -1.5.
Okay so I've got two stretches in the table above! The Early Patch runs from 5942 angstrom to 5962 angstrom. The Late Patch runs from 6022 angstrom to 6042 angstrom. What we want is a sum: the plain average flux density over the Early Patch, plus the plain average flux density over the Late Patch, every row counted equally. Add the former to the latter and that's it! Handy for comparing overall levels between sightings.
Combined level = 53.3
